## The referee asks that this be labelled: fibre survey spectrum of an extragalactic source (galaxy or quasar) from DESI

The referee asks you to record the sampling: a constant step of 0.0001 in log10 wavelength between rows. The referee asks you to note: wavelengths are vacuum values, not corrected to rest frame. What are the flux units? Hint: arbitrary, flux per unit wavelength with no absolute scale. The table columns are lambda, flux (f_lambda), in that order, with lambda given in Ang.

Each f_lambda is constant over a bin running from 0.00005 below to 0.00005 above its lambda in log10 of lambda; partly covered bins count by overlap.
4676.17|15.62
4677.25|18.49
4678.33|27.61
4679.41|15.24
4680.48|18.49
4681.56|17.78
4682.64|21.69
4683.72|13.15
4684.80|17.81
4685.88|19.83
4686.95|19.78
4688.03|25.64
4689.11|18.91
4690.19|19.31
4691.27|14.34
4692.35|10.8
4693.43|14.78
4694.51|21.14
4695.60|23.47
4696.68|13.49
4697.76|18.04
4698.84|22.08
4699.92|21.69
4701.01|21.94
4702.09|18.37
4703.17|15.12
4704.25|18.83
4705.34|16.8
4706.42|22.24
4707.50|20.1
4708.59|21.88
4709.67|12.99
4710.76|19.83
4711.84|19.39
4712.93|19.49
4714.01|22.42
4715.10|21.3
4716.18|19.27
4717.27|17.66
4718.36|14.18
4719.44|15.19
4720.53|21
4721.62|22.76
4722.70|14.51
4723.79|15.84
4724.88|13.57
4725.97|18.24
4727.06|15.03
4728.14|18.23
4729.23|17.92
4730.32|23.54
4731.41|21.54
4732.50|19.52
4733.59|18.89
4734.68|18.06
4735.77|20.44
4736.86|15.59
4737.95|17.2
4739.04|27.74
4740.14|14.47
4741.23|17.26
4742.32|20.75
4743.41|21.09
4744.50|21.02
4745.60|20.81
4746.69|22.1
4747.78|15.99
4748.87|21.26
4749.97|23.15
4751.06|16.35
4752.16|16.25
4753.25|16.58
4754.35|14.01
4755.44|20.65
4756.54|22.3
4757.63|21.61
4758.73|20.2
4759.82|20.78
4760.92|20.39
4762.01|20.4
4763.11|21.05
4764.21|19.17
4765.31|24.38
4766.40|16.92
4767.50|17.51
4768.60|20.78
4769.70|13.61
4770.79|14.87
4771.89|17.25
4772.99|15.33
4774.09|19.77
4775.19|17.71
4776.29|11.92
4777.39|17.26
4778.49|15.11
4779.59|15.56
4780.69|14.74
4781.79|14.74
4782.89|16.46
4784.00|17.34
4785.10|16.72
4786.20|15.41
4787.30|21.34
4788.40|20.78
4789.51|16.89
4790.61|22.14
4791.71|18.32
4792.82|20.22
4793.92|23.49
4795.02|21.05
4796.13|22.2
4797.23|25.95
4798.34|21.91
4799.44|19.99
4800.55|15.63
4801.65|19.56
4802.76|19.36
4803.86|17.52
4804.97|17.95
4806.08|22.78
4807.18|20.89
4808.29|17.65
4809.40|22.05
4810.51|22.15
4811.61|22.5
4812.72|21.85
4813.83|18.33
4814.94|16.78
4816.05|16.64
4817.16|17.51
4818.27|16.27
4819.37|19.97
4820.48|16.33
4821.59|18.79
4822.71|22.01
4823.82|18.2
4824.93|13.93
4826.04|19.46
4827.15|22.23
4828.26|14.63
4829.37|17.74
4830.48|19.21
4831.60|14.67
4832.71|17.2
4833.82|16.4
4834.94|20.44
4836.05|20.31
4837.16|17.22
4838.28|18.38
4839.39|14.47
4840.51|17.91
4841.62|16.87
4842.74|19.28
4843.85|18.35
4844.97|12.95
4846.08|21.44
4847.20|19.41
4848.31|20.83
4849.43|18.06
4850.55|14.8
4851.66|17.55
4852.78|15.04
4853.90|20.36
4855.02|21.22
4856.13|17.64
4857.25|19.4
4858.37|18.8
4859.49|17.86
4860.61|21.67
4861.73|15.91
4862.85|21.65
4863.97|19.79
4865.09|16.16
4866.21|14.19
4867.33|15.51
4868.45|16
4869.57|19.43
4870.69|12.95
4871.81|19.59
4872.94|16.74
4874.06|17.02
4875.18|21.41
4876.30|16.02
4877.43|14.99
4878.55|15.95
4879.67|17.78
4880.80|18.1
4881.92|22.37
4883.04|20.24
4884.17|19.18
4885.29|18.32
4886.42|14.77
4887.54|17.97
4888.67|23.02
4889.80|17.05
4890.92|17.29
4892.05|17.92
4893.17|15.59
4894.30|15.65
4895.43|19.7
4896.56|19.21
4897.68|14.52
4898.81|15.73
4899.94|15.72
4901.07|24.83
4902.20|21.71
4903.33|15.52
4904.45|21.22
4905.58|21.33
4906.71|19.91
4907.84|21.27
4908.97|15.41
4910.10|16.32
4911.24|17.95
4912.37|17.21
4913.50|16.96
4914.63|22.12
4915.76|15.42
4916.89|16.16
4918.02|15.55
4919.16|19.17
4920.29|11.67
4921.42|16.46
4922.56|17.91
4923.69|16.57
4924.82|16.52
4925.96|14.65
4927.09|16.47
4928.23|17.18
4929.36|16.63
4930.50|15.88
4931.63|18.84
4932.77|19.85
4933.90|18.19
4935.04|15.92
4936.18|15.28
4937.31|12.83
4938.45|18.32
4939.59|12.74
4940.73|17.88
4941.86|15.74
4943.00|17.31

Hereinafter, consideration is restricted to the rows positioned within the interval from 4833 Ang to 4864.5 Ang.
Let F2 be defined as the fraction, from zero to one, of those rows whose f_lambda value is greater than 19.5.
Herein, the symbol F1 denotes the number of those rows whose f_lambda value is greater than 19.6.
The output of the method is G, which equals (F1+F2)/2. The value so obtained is 4.7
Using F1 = 9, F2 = 0.32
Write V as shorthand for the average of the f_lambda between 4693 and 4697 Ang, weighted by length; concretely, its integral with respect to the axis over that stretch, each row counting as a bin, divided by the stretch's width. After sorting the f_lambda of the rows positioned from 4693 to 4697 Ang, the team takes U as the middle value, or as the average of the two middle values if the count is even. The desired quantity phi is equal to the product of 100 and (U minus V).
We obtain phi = -59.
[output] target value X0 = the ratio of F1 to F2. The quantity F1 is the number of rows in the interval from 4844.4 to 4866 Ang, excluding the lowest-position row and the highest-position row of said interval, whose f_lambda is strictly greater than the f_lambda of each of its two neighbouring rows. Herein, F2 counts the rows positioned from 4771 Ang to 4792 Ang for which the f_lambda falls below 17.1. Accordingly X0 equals 0.7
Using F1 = 7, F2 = 10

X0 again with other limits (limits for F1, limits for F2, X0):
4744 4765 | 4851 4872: 0.9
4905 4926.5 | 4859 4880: 0.5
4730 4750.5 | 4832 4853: 0.7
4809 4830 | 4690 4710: 0.7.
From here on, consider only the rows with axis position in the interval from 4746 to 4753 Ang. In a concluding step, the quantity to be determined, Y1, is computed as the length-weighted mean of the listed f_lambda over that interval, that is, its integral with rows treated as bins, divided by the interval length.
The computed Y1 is 19.12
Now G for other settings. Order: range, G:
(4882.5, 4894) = 1.1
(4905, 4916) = 2.2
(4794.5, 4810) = 4.3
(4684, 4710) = 5.7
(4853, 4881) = 3.1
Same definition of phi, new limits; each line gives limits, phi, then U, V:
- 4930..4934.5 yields 29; 18.5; 18.2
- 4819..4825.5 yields 36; 18.5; 18.1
